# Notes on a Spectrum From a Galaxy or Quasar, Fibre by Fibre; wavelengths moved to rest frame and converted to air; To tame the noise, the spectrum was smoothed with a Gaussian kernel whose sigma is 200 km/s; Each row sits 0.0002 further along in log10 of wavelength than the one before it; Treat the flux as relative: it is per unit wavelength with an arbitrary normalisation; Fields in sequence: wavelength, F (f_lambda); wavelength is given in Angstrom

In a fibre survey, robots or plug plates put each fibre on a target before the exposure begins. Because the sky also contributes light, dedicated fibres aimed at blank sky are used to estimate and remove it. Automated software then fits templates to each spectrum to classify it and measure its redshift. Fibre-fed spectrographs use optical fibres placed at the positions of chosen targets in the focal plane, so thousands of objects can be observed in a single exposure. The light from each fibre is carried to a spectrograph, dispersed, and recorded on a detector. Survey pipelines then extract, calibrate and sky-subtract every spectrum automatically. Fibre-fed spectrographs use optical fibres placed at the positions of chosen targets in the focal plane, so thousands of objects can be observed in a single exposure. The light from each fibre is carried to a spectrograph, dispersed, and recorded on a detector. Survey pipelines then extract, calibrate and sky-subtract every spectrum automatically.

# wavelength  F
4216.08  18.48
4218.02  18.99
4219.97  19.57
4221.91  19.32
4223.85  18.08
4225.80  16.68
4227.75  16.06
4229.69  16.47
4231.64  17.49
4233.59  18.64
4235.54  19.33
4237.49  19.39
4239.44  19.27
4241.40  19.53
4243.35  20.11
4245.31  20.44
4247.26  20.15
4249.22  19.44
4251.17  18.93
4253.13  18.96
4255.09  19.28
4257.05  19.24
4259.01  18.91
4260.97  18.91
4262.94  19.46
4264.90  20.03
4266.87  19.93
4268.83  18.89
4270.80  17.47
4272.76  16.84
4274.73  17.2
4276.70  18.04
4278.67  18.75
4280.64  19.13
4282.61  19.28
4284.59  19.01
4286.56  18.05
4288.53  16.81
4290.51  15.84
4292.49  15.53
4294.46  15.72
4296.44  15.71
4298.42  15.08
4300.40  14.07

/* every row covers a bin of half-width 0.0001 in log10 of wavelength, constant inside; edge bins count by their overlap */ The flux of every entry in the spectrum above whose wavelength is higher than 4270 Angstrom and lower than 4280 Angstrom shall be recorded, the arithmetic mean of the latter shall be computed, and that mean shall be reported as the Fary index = 17.7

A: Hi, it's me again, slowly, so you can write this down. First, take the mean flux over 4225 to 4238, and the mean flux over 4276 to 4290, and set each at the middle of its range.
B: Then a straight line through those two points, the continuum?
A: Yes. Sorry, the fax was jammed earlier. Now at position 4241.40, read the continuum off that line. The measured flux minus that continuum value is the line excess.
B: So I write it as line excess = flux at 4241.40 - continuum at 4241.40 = 1.7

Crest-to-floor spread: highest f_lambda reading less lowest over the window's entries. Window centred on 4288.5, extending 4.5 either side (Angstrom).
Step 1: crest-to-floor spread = 3.5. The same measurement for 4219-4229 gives 3.5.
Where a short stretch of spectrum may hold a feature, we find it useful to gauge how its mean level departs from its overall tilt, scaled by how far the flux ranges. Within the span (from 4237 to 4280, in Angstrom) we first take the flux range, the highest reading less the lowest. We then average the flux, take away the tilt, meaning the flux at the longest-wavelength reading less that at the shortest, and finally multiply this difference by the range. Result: 71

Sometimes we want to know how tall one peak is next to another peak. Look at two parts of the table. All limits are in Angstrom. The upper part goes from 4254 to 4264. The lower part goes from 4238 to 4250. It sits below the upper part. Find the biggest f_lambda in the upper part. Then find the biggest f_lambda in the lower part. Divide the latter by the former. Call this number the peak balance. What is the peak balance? 1.05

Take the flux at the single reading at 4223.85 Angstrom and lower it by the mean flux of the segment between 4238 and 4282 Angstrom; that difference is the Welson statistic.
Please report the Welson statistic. -1.0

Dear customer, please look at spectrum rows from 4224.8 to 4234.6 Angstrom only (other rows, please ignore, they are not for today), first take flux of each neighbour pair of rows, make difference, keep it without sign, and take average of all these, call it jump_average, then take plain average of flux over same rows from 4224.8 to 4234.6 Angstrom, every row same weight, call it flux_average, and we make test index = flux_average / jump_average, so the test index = 21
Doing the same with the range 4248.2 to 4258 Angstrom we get 85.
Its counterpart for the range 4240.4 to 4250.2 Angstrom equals 42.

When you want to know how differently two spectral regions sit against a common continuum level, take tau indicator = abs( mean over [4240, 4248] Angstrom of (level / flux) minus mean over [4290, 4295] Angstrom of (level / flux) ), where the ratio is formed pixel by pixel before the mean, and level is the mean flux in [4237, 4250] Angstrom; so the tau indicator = 0.274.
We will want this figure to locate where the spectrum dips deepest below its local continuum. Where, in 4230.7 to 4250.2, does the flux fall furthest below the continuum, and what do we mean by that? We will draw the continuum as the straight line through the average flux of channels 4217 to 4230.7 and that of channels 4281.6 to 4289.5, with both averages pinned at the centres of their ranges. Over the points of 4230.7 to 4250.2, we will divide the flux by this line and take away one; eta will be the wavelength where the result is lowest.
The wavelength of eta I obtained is 4231.64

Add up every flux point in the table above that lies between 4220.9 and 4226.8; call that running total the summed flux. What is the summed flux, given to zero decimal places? 54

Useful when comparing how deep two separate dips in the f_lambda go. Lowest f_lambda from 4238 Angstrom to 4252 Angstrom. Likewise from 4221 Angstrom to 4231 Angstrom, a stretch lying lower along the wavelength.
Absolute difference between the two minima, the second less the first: 2.9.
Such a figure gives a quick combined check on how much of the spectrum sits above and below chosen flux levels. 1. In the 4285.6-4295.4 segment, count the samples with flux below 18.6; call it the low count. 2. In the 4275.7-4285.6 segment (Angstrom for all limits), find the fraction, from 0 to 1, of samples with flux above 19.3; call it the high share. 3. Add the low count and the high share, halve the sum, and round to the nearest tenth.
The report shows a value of 2.5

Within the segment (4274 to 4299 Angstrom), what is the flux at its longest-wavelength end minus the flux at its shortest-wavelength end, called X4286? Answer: -2.1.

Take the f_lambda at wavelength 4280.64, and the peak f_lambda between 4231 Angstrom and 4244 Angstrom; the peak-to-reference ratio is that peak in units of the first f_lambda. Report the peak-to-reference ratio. 1.05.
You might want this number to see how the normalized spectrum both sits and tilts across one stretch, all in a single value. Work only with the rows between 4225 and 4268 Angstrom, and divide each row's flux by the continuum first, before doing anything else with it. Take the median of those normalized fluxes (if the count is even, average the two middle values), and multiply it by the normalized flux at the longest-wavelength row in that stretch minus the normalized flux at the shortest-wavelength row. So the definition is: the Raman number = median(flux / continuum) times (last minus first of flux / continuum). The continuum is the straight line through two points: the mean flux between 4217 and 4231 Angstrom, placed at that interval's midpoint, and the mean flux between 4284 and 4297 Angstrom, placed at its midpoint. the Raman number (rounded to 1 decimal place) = 0.3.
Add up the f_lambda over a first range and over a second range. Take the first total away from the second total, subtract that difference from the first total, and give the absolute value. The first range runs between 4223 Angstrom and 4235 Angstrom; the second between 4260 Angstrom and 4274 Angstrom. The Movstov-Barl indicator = 75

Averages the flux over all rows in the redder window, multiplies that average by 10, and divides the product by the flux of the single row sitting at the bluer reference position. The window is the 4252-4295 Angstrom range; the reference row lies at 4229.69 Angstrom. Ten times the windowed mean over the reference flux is 11.1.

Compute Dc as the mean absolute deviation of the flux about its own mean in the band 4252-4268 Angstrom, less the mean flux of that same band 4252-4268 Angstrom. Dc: -19.0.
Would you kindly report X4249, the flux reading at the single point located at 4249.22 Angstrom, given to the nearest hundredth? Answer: 19.44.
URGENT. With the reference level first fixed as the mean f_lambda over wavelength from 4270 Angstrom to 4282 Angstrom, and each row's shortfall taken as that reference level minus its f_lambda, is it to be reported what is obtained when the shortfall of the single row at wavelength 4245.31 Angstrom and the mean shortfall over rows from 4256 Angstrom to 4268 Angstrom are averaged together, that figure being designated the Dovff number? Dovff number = -2.0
